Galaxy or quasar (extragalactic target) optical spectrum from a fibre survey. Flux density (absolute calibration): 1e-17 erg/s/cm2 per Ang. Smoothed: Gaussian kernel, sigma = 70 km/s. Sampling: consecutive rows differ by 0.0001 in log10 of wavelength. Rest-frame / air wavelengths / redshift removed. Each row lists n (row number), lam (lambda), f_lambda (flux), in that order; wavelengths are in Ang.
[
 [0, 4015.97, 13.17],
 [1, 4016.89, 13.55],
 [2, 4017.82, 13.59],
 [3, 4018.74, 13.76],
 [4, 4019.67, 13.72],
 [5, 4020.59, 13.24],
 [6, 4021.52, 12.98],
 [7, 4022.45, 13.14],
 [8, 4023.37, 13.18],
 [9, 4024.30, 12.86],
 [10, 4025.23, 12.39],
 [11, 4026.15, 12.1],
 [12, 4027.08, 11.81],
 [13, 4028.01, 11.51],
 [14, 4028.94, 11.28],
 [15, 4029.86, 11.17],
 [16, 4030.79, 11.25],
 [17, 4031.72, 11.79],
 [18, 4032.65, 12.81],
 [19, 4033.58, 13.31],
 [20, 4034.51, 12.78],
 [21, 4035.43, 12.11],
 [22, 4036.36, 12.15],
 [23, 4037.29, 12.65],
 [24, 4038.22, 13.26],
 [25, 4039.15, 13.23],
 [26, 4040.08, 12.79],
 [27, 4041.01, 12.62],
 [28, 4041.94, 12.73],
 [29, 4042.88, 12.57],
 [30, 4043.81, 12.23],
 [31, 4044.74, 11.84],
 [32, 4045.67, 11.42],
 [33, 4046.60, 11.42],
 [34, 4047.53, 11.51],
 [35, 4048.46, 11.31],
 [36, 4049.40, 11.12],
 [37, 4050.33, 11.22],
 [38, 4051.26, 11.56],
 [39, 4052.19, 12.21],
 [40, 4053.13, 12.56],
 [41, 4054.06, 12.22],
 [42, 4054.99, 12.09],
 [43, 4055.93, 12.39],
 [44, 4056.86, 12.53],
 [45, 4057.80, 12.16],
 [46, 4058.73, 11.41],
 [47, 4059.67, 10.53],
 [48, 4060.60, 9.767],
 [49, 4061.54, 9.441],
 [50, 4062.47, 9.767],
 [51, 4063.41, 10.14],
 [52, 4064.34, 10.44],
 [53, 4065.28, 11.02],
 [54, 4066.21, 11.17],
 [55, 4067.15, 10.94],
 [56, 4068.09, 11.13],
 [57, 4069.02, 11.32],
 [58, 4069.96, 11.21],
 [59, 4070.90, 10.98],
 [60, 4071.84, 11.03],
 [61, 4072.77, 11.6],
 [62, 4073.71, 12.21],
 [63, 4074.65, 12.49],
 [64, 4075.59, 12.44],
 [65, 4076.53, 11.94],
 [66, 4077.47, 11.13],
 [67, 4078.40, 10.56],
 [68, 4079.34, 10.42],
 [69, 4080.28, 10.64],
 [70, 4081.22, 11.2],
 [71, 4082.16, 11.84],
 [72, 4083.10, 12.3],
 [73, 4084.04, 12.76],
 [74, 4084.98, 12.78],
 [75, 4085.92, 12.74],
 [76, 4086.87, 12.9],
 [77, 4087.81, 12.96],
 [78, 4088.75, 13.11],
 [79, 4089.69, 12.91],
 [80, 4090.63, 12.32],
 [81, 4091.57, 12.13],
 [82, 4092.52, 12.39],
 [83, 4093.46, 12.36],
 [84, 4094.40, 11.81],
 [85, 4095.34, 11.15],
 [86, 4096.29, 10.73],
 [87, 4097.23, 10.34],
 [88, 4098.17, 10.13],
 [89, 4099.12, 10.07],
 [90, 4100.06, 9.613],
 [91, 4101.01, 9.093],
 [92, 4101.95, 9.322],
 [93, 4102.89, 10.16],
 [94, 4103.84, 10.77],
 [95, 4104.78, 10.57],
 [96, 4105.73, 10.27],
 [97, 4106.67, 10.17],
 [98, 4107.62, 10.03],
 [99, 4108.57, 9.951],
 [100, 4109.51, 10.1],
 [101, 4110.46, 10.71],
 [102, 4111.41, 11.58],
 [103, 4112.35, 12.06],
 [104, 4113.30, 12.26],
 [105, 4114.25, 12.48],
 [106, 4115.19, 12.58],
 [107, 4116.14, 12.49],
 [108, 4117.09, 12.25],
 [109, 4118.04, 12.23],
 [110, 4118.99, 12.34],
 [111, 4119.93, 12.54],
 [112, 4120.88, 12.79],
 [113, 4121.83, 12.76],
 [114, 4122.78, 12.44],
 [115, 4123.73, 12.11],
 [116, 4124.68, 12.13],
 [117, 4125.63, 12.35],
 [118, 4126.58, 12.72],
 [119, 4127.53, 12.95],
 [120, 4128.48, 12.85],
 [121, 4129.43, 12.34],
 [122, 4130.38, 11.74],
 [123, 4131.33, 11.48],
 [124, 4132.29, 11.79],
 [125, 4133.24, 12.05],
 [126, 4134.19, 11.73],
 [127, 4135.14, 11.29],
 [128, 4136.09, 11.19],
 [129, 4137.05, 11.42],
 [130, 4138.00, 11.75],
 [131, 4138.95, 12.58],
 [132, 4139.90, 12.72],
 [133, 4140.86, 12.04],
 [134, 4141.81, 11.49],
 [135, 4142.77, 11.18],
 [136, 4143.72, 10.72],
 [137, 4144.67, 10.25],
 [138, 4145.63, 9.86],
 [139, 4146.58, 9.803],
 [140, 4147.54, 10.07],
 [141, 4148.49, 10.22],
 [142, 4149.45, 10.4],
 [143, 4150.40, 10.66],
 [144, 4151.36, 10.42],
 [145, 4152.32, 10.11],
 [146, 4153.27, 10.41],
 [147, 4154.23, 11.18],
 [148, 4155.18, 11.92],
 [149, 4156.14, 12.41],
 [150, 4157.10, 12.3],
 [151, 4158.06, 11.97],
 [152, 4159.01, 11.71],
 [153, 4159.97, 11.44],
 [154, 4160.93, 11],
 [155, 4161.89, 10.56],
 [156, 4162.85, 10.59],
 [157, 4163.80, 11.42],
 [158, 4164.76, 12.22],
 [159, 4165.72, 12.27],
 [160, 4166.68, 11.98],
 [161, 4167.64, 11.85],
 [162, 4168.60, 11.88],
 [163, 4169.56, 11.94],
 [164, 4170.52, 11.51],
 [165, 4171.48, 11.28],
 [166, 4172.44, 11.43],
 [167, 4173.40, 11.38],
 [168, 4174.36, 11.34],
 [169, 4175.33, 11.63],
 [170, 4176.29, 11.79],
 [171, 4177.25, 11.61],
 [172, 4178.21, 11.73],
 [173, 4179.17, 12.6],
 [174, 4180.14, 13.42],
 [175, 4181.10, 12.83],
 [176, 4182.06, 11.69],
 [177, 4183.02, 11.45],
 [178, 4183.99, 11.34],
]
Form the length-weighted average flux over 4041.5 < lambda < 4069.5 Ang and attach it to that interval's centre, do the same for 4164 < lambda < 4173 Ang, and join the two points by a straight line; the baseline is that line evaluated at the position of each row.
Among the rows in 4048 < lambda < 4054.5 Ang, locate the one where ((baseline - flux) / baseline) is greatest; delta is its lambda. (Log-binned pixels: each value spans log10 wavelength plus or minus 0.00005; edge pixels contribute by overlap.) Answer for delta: 4049.40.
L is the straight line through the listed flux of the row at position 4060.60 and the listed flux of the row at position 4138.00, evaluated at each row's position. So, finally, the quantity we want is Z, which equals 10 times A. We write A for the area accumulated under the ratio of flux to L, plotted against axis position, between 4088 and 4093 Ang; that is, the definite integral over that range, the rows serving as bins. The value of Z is 60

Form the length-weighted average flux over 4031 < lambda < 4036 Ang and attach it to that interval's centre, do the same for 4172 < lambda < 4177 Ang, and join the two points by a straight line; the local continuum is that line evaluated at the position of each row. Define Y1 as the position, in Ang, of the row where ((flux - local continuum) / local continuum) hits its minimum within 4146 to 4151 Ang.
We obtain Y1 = 4146.58 Ang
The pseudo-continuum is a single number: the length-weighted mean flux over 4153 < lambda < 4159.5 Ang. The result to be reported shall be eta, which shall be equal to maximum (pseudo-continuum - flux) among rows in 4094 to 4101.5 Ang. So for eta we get 2.6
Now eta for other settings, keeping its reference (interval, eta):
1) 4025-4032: 0.6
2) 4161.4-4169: 1.2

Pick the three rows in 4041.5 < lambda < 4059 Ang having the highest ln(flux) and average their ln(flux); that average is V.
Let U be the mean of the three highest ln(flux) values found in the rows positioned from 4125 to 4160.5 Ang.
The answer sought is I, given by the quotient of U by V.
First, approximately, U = 2.55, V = 2.54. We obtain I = 1.01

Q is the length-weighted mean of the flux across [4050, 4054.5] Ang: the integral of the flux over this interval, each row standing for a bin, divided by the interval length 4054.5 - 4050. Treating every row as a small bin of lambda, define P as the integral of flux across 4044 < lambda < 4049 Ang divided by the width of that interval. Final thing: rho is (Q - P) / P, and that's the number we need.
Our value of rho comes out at 0.04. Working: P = 11.5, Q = 12.0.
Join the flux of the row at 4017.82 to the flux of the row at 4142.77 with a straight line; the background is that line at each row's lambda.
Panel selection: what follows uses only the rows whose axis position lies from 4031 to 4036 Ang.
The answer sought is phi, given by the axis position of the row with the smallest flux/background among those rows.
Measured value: 4031.72 Ang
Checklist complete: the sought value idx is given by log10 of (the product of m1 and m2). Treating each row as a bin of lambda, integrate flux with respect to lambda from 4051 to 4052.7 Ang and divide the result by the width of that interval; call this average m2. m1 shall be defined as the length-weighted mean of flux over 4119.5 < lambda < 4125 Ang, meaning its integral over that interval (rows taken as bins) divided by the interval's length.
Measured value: 2.17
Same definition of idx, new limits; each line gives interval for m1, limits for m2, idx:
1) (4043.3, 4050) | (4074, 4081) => 2.12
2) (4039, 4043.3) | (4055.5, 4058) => 2.20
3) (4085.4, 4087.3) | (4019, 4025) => 2.23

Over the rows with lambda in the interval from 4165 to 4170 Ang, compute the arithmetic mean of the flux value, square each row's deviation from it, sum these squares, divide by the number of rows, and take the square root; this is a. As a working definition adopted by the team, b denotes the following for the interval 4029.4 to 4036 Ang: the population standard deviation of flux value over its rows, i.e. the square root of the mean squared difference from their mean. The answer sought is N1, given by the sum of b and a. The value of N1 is 0.91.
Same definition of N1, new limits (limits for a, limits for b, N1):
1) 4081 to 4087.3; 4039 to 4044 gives 0.88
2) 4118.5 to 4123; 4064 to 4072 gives 0.41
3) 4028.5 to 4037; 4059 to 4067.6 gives 1.31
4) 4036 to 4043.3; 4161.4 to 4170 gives 0.95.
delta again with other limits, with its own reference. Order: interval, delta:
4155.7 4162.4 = 4161.89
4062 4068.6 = 4062.47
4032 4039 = 4035.43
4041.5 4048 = 4046.60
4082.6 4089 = 4083.10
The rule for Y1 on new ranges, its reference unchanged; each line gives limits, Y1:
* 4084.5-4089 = 4085.92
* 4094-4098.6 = 4098.17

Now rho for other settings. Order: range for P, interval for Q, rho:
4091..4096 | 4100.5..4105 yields -0.16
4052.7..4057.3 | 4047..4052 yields -0.08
